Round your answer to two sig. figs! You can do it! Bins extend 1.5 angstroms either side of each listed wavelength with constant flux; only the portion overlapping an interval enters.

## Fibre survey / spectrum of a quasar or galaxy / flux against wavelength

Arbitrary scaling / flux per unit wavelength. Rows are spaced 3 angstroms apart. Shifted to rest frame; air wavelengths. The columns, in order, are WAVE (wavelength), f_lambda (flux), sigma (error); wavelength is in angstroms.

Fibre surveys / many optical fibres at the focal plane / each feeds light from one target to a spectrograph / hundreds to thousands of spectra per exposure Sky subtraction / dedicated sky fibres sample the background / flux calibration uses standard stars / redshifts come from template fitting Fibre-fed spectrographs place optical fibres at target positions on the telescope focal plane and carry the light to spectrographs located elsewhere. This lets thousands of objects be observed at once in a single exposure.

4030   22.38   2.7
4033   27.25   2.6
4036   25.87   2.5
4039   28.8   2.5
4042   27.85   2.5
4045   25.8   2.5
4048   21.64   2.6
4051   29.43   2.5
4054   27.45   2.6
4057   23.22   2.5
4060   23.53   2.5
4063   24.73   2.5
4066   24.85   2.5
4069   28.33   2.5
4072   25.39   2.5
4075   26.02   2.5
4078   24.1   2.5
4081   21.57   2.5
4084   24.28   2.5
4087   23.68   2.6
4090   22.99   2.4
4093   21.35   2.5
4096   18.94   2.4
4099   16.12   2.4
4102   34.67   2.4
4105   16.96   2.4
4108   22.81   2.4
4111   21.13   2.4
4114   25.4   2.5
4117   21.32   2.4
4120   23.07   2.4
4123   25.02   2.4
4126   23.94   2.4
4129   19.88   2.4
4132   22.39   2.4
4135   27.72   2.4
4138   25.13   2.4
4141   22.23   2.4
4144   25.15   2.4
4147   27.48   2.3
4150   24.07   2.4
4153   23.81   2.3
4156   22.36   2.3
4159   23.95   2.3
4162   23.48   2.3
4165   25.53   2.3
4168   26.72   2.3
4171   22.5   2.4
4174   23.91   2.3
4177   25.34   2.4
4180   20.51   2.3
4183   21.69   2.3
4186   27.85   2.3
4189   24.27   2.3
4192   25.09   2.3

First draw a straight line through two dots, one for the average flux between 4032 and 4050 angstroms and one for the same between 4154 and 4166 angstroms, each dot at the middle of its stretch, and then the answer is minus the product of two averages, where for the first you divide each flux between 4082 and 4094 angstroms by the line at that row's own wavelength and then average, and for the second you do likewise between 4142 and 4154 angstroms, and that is -0.95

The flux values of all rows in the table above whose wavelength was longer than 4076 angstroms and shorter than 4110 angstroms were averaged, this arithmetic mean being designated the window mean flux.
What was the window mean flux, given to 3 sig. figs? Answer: 22.5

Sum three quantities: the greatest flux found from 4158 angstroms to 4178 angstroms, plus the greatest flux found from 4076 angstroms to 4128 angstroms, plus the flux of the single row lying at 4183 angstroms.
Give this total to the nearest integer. 83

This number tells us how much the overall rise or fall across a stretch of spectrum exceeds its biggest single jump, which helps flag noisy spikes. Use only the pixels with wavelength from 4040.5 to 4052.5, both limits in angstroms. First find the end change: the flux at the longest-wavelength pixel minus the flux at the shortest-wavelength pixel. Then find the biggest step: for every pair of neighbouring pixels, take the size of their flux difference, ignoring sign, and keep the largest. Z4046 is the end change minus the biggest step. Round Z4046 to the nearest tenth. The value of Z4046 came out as -6.2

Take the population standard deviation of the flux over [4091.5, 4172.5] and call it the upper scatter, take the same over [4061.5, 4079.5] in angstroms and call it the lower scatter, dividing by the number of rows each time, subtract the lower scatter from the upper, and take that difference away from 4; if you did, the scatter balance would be 1.84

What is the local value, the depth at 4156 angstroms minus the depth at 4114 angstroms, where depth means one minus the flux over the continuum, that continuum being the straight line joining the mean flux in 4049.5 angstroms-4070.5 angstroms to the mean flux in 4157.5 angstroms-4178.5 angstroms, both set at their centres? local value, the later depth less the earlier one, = 0.100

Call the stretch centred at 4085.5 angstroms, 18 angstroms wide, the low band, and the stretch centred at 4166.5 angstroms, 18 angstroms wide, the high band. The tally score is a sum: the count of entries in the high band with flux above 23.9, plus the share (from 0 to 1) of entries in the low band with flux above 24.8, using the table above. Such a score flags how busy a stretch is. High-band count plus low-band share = 4.00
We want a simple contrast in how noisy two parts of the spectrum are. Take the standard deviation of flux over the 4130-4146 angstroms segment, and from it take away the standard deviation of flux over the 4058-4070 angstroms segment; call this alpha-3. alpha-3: 0.2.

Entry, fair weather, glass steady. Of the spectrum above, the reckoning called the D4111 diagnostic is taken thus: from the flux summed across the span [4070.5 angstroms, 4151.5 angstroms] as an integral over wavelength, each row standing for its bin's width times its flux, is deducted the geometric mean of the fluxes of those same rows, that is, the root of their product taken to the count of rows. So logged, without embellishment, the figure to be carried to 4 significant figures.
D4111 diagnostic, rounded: 1875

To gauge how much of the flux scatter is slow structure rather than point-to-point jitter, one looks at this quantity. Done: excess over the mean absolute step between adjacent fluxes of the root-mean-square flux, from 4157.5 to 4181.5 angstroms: 21.8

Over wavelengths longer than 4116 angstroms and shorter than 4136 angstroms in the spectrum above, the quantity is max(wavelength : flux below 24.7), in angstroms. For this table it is 4132 angstroms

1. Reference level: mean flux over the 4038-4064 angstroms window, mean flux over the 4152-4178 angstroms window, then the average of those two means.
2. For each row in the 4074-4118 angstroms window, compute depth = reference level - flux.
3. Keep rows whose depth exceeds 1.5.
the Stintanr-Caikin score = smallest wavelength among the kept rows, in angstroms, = 4081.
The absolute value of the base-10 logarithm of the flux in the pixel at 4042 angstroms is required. 1.44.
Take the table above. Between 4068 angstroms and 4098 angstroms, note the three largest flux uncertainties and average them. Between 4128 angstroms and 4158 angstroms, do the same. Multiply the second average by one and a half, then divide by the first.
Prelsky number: 1.42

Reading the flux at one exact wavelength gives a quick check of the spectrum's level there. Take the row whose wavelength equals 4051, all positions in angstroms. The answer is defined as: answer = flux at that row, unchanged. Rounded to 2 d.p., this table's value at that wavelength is 29.43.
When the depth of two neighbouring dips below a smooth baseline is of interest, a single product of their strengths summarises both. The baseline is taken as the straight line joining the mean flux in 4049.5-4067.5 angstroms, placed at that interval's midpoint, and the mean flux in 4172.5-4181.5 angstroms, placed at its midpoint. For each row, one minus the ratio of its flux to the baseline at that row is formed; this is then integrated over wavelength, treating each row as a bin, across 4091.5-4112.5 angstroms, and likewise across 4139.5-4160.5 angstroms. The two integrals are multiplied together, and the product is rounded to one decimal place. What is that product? -0.8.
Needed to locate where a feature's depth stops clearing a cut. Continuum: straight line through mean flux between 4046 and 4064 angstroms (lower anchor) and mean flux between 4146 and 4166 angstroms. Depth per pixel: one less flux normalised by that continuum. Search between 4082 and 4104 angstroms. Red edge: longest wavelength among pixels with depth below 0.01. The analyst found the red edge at 4102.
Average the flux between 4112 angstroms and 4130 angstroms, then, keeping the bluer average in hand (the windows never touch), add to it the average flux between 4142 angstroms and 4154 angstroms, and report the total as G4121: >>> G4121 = 48.2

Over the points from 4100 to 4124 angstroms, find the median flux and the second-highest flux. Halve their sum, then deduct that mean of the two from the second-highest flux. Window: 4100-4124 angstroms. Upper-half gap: 1.23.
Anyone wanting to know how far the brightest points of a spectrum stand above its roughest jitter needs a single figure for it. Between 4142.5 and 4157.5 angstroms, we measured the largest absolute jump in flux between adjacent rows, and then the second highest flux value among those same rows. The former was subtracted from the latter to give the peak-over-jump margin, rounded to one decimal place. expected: 21.7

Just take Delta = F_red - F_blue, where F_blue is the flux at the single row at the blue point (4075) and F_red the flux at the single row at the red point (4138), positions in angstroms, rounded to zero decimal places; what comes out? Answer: -1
